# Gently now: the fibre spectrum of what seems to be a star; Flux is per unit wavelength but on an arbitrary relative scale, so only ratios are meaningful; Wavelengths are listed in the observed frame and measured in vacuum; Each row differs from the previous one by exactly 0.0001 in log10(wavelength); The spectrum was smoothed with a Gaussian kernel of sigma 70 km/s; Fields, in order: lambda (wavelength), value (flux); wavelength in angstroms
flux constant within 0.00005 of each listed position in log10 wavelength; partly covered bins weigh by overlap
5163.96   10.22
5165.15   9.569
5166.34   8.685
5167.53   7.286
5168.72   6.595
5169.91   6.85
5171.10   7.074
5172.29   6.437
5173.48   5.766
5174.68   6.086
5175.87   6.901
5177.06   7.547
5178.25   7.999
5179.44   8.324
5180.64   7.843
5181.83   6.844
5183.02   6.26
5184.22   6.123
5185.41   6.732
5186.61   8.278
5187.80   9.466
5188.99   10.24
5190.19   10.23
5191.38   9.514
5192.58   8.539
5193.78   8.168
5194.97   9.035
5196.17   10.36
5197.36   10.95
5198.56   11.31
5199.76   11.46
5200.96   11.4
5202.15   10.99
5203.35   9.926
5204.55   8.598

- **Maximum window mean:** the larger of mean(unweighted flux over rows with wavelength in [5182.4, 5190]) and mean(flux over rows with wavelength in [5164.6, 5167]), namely 9.1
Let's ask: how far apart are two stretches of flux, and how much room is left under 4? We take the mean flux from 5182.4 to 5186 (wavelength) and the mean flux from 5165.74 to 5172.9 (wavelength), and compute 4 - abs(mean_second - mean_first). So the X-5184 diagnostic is 3.2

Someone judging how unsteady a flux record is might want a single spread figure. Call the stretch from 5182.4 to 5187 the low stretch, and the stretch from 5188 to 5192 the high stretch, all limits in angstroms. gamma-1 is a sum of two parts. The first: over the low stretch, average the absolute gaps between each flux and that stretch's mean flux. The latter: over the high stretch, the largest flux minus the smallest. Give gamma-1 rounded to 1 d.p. 1.4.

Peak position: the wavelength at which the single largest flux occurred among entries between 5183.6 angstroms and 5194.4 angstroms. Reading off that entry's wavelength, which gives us 5188.99 angstroms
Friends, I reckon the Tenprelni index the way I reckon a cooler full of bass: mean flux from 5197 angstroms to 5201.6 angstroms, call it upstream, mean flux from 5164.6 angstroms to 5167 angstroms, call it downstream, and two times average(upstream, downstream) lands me 20.4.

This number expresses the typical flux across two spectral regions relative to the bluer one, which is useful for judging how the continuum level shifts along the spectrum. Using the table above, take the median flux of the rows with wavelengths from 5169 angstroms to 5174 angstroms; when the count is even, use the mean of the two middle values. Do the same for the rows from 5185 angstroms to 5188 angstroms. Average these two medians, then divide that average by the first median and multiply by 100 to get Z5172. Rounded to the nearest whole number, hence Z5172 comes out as 112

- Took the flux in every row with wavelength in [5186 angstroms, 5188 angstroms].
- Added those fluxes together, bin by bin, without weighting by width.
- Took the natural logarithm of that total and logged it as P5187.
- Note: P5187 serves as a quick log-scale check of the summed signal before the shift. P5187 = 2.88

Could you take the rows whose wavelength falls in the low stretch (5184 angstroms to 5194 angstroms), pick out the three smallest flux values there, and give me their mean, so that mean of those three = 7.01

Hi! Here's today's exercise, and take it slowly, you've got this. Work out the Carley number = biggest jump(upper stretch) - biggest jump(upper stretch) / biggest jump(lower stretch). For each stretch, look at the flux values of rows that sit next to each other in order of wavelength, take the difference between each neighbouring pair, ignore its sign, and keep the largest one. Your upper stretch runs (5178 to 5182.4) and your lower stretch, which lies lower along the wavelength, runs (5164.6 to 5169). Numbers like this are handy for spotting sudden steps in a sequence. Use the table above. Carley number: 0.3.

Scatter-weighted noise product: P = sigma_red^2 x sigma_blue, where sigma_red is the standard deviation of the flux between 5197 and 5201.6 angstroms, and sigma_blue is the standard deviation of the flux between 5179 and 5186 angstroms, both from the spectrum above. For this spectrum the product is 0.0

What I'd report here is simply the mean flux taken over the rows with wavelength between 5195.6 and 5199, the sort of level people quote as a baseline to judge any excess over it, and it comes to 10.9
